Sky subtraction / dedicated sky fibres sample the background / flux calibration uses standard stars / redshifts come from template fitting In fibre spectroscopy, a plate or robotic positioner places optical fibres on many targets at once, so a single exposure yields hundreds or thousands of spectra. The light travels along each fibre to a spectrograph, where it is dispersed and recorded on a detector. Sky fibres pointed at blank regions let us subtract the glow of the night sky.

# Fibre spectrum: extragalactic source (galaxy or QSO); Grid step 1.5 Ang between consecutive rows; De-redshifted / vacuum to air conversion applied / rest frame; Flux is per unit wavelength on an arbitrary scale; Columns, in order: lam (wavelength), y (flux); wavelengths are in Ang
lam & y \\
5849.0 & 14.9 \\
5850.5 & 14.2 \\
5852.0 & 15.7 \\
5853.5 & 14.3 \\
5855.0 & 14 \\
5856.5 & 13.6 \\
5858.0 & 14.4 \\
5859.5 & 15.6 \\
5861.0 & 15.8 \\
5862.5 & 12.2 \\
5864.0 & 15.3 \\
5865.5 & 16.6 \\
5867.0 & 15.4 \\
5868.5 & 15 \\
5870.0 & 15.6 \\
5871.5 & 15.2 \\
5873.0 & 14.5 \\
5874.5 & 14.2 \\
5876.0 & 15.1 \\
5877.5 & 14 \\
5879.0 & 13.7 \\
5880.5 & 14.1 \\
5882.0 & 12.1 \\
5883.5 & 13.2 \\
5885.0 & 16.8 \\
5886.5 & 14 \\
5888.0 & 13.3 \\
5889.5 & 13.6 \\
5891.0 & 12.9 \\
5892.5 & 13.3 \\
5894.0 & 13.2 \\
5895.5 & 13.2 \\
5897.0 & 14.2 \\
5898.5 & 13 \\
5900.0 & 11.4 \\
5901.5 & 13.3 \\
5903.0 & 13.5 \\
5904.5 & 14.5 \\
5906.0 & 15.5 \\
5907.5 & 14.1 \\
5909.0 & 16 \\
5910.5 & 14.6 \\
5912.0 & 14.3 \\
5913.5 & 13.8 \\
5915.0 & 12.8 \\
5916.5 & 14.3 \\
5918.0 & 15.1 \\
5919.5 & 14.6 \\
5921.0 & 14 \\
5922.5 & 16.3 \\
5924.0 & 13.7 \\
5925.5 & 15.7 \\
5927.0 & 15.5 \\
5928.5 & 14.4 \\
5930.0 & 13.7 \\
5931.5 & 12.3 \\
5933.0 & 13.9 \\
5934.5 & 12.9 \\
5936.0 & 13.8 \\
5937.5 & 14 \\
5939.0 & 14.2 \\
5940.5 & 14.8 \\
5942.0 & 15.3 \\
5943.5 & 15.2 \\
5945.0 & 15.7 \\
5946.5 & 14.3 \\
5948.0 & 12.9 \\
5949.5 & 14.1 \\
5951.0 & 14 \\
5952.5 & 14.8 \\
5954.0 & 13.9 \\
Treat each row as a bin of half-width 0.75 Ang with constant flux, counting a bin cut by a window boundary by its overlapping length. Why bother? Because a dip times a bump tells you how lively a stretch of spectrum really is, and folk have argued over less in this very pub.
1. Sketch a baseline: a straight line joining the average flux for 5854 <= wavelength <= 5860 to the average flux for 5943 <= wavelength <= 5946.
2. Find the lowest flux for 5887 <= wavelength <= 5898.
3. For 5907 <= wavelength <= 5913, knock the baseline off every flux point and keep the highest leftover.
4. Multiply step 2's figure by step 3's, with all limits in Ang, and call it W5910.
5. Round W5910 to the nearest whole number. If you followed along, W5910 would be 13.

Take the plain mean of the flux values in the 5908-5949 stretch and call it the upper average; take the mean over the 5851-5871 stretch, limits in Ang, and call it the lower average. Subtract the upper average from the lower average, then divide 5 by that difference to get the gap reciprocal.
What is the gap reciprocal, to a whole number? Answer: 10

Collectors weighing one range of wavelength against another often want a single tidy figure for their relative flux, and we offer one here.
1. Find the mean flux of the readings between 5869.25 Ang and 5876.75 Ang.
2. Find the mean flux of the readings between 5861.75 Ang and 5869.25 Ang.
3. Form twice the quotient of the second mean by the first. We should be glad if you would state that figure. 2.00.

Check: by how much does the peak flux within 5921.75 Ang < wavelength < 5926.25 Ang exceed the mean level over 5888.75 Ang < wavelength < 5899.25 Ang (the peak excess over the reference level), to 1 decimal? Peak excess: 3.0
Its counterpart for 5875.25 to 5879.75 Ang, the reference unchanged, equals 1.8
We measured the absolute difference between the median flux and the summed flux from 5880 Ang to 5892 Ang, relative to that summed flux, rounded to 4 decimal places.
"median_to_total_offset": 0.8777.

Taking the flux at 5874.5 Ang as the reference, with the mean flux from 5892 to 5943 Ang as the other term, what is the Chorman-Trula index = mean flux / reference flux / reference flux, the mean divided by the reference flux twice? 0.070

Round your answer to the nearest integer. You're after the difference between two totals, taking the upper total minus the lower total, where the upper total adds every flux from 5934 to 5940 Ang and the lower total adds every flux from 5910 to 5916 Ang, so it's -1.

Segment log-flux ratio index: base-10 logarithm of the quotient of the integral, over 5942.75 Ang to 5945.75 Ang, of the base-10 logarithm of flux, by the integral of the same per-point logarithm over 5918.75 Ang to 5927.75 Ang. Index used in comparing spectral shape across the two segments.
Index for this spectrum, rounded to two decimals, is -0.47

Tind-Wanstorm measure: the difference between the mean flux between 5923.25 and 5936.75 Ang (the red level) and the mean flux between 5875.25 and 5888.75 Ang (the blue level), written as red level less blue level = 0.0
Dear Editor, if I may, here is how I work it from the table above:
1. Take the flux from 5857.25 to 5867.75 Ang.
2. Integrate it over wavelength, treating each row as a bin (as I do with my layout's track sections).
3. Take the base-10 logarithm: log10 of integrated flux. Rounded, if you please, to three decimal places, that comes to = 2.199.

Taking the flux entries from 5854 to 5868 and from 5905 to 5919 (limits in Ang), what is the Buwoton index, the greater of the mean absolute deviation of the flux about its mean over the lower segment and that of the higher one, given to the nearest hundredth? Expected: 1.08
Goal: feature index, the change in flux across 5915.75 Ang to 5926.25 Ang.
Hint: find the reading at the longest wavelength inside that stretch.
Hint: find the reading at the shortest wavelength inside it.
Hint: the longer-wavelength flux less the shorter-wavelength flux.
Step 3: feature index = 1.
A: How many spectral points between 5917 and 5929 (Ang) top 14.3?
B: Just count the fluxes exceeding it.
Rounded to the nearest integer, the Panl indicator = 6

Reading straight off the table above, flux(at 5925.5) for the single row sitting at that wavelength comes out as 15.7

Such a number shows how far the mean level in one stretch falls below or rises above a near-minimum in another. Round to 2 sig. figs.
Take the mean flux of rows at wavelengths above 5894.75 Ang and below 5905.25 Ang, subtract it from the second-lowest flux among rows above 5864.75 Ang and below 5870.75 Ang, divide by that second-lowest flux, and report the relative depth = 0.14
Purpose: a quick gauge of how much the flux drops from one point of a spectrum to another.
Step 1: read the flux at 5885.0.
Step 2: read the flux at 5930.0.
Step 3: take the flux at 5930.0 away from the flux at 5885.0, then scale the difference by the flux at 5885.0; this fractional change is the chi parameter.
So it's 0.18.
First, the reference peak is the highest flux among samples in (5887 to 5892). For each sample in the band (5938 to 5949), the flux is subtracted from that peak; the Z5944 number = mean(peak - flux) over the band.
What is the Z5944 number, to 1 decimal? -1.0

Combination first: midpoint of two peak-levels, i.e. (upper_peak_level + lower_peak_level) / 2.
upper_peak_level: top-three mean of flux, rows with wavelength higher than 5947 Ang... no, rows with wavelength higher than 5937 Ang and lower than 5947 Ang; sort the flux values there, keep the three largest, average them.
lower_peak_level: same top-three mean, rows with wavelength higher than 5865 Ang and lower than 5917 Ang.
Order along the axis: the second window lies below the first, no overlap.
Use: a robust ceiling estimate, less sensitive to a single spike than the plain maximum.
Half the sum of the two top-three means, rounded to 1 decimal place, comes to 15.9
